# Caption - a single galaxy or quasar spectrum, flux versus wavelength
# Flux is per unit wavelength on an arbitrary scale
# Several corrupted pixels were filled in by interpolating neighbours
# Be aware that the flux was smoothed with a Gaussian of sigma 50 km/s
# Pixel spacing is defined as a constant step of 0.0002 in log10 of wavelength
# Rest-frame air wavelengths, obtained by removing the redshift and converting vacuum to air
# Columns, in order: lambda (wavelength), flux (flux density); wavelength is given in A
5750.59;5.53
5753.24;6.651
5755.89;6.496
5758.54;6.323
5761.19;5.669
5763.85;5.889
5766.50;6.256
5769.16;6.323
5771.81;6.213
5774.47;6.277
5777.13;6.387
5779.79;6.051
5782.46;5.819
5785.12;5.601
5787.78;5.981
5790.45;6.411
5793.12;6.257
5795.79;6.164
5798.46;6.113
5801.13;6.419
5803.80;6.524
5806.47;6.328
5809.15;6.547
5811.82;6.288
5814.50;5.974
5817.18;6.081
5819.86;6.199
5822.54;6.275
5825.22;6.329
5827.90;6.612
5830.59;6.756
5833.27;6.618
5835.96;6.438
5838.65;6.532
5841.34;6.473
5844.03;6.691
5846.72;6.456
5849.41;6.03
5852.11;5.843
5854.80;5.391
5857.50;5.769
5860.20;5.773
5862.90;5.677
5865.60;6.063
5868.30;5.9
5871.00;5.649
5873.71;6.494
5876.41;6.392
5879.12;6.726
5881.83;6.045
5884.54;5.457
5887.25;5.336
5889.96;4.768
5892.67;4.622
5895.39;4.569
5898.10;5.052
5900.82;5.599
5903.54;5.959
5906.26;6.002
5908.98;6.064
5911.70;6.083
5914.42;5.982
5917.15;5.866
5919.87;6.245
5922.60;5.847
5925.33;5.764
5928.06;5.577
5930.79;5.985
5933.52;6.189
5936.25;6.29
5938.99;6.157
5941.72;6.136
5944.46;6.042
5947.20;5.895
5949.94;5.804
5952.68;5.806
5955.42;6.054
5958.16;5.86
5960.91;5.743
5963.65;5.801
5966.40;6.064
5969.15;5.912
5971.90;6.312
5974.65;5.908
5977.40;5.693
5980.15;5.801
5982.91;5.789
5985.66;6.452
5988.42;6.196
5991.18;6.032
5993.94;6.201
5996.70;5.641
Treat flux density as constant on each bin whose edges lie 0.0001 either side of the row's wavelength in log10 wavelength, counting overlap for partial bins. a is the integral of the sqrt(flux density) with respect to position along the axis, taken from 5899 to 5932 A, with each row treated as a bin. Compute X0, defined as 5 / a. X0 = 0.0624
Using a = 80.1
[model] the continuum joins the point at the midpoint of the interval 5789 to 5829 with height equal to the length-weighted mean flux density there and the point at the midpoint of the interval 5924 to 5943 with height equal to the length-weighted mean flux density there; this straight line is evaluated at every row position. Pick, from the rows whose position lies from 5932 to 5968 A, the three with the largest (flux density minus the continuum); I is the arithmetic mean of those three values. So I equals 0.20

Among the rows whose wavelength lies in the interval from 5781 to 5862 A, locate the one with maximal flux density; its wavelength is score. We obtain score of 5830.59 A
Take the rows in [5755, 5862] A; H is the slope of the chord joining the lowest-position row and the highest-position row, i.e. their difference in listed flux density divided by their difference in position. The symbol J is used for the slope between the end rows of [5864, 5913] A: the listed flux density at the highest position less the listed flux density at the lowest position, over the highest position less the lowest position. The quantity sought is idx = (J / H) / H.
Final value 9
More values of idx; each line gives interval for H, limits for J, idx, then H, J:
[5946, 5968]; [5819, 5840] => 229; 0.009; 0.0177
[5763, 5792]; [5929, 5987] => 22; 0.020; 0.0085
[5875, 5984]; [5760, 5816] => 178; -0.006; 0.0057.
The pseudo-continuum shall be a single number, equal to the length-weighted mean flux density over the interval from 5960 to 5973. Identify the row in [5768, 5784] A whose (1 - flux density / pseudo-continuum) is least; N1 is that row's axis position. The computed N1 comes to 5777.13 A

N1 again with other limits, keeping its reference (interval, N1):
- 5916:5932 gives 5919.87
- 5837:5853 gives 5844.03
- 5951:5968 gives 5966.40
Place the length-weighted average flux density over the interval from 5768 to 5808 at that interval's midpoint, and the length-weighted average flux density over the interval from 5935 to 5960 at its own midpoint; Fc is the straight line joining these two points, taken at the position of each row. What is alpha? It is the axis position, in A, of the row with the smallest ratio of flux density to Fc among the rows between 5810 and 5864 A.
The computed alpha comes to 5854.80 A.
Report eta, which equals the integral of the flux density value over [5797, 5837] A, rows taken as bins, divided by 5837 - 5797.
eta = 6.37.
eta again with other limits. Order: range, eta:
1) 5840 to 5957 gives 5.87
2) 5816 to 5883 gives 6.21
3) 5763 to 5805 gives 6.17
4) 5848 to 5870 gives 5.81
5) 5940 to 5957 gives 5.96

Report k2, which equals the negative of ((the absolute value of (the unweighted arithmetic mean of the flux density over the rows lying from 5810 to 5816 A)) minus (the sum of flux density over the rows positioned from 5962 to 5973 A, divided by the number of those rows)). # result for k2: -0.1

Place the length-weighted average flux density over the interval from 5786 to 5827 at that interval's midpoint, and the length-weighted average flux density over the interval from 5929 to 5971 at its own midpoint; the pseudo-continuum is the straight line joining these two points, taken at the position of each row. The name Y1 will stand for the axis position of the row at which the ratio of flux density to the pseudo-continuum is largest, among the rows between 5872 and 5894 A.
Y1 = 5879.12 A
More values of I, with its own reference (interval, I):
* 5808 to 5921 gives 0.52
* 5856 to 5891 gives 0.39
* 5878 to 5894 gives -0.06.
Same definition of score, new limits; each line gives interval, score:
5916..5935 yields 5919.87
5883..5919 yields 5911.70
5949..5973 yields 5971.90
